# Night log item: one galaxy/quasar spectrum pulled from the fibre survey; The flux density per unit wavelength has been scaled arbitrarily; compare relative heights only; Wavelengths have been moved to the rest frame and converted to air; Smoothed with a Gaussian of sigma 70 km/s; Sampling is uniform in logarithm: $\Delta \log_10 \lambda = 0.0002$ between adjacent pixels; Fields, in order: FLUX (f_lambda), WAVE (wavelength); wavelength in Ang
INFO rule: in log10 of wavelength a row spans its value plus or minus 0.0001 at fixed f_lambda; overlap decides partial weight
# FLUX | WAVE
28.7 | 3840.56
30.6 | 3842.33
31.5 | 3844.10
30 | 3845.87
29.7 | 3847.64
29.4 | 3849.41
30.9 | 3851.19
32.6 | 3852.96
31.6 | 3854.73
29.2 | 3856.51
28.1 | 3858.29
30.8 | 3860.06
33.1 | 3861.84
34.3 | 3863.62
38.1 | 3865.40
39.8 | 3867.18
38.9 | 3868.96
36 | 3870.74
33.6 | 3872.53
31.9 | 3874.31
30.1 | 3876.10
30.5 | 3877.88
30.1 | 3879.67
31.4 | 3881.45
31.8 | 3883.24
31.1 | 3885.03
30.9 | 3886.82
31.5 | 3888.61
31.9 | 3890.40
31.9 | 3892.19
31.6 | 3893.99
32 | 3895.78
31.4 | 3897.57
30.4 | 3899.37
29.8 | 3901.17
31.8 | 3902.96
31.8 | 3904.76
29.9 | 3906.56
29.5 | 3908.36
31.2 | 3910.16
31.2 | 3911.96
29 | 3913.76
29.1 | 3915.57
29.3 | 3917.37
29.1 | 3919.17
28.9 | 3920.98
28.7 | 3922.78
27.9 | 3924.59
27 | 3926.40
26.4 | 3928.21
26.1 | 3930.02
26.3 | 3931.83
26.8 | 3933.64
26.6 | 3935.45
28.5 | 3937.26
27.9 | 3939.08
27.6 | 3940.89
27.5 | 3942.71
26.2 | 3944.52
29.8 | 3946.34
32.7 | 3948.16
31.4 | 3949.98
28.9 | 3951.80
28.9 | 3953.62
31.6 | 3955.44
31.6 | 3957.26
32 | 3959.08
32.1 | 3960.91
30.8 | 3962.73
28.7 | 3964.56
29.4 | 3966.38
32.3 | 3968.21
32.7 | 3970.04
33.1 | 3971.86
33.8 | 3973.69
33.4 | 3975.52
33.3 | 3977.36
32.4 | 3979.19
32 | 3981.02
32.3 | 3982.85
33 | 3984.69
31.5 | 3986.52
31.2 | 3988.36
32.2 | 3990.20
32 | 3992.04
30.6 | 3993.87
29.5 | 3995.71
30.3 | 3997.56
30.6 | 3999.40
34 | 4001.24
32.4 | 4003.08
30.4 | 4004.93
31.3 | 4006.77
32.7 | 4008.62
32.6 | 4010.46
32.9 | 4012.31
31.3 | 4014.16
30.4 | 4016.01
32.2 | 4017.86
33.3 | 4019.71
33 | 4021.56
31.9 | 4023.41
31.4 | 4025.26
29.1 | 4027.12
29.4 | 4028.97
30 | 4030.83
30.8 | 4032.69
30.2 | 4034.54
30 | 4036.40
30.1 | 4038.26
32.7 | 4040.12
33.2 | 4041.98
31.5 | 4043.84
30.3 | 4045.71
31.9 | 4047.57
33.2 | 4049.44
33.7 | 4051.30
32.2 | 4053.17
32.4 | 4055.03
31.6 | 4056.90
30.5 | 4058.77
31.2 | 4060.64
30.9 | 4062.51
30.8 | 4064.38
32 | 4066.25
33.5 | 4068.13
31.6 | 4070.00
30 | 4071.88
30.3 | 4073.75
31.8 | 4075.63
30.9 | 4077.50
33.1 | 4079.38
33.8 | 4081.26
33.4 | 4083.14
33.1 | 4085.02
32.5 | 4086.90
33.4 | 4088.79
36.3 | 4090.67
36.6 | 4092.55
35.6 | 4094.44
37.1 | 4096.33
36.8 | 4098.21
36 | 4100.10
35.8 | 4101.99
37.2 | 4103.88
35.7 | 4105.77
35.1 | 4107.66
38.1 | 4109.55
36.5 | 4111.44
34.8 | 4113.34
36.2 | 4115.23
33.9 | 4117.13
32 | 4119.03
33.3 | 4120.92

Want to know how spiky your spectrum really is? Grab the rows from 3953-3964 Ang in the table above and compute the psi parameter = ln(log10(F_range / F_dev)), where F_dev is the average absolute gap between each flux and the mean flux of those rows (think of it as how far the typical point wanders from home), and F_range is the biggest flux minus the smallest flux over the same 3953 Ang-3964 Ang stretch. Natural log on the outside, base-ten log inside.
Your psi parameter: -0.58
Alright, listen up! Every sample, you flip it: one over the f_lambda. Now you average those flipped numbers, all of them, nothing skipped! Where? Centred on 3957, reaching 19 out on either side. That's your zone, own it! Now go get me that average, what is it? 0.0329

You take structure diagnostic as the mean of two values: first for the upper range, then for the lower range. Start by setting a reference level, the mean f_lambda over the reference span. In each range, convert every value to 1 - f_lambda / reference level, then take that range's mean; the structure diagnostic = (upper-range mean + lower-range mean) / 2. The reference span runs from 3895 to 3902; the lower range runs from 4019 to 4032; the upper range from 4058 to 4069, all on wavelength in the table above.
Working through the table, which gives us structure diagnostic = -0.01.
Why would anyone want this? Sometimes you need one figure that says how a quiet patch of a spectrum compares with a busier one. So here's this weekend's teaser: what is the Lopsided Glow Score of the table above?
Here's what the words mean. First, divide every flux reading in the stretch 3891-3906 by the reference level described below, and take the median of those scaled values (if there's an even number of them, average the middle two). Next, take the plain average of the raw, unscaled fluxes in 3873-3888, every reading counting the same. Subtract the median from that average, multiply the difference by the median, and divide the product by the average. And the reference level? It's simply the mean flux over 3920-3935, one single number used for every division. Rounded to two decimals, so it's 1.12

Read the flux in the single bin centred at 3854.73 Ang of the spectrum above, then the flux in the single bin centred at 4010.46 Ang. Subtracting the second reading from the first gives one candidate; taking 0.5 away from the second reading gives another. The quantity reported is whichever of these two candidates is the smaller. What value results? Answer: -1.0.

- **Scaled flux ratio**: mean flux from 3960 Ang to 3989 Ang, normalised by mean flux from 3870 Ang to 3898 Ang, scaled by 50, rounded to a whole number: 50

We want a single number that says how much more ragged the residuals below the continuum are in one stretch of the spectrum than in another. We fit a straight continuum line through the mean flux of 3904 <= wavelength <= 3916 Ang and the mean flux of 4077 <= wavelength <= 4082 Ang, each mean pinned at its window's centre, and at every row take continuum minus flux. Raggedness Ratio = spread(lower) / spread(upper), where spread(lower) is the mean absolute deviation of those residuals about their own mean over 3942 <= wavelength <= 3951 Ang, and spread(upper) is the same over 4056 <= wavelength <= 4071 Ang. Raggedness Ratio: 3.3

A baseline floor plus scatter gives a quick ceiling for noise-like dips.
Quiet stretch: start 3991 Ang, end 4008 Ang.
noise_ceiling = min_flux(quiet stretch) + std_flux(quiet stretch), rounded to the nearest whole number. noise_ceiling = 31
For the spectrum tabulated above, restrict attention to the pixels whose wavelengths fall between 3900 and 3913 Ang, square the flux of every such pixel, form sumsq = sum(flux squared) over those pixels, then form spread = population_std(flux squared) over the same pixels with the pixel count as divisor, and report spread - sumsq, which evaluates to -6566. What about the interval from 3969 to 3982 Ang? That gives -7568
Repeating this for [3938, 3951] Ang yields -5797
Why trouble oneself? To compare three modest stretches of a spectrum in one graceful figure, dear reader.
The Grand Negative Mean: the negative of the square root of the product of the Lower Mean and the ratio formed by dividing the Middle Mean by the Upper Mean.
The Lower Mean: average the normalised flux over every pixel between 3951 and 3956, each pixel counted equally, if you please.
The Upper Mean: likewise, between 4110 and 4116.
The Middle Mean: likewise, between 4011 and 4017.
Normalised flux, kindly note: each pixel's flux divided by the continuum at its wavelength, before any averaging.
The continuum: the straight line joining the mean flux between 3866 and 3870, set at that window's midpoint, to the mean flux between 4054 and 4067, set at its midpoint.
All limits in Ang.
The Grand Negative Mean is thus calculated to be -0.80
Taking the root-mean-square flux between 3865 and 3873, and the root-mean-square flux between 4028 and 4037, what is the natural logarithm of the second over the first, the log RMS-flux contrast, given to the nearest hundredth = -0.22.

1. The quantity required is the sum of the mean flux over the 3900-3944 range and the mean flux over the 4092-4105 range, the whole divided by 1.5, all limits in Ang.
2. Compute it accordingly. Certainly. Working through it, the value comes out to 43.4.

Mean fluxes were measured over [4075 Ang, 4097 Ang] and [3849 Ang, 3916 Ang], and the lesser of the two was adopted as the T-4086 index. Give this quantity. 31.8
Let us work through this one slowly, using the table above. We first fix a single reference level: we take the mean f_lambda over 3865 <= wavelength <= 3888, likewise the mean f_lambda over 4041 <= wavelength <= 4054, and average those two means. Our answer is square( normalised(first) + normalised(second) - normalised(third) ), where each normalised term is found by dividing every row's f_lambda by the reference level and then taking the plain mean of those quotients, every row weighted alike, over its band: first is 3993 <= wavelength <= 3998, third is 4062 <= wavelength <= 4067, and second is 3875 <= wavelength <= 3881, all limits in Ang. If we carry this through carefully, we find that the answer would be 0.79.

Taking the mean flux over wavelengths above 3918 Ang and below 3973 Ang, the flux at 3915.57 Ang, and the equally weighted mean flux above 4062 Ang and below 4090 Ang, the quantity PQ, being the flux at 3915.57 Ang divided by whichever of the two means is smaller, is 0.99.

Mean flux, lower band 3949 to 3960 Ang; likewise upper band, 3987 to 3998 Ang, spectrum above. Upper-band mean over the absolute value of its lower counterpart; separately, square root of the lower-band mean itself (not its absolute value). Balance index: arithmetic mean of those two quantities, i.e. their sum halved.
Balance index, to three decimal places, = 3.276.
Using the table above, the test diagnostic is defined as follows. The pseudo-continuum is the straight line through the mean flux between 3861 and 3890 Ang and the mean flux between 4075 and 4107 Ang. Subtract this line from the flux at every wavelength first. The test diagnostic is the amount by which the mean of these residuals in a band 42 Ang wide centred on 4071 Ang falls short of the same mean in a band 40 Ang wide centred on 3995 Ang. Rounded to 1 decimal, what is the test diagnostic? 0.1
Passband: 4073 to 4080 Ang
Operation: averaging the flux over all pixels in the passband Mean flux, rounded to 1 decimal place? 31.5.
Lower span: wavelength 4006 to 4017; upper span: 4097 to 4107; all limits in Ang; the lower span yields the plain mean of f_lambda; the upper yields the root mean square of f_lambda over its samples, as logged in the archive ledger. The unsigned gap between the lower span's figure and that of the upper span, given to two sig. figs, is 4.4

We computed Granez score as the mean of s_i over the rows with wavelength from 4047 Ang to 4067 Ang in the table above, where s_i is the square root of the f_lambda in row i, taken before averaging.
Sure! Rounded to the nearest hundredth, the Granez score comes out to 5.64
